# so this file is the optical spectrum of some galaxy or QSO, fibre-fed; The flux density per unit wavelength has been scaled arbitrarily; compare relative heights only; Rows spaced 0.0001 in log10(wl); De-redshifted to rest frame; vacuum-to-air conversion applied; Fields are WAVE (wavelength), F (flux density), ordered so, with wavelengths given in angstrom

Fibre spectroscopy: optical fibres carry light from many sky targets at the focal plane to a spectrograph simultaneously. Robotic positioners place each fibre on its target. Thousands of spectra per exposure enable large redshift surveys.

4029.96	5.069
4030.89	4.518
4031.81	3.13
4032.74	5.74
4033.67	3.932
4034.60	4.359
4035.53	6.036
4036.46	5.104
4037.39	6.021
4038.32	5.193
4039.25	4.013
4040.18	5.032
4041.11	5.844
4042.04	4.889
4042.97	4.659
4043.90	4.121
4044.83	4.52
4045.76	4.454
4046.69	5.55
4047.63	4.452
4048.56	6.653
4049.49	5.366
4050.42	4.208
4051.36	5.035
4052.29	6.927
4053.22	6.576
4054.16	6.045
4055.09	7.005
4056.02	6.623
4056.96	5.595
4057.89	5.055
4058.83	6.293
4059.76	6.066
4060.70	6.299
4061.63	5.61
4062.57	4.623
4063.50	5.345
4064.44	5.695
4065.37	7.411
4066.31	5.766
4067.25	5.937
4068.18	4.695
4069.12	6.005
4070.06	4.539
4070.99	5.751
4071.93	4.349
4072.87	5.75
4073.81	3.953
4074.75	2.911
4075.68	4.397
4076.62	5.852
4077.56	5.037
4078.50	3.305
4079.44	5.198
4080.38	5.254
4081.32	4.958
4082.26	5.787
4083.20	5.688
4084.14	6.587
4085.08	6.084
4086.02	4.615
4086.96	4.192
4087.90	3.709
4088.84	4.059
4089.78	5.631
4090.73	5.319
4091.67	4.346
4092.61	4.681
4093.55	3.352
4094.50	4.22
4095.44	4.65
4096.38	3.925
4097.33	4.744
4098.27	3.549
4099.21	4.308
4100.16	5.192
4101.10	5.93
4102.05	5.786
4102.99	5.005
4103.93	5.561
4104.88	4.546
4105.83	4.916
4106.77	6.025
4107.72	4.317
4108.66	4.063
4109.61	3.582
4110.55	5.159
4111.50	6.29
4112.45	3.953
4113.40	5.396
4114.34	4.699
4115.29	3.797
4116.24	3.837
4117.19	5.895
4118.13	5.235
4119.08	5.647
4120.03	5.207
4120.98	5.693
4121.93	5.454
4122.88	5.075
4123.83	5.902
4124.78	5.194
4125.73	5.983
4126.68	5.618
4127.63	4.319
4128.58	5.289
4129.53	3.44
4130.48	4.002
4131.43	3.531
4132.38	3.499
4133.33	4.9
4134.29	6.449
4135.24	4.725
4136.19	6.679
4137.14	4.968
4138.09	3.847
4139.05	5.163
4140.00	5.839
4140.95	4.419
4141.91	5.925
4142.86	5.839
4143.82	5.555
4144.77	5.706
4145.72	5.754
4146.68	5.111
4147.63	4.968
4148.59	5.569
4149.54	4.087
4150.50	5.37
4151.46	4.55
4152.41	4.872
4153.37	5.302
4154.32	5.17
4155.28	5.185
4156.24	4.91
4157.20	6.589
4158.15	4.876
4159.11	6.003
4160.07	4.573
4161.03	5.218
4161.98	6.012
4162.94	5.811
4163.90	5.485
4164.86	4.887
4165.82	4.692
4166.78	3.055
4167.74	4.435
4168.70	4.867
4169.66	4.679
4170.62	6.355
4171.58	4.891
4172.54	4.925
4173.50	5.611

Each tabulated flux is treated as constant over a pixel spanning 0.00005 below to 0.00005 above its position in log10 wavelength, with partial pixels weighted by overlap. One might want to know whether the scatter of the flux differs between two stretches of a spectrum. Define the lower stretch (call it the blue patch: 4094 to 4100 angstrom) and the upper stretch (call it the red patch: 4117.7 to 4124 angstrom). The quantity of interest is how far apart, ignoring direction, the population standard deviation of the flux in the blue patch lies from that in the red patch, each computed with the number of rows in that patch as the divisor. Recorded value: 0.13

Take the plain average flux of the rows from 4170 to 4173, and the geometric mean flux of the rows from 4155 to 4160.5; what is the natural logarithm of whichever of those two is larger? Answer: 1.68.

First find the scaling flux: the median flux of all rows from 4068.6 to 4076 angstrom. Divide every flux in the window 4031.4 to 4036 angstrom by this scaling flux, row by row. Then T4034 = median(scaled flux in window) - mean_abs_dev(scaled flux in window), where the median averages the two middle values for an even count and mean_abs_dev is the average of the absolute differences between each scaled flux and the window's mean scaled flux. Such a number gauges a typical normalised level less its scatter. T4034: 0.75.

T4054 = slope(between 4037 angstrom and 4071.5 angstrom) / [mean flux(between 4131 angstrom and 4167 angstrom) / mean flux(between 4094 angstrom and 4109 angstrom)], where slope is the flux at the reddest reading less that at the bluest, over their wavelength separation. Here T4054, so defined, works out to -0.01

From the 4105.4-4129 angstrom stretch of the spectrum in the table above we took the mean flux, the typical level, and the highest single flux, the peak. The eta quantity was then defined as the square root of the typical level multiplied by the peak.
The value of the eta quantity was 5.6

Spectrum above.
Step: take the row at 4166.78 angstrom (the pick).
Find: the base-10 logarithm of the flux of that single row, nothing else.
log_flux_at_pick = 0.49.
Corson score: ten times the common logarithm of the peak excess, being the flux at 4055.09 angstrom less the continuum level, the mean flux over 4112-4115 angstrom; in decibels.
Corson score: 3.7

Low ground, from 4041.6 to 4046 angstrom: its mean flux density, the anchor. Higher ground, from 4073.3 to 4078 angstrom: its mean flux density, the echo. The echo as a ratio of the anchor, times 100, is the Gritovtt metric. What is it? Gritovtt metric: 98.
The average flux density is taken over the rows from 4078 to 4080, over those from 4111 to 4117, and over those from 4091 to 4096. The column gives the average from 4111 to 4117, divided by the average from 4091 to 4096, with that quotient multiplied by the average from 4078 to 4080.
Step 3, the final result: 4.7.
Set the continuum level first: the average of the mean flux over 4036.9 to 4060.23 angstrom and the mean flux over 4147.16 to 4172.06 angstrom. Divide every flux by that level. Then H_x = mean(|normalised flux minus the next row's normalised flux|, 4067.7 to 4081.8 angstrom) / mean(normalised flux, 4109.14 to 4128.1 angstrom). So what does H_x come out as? 0.243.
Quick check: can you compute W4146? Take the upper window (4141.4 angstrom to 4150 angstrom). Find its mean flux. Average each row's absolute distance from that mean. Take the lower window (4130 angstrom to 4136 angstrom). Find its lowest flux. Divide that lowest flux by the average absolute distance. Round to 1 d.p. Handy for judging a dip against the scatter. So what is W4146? 7.9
